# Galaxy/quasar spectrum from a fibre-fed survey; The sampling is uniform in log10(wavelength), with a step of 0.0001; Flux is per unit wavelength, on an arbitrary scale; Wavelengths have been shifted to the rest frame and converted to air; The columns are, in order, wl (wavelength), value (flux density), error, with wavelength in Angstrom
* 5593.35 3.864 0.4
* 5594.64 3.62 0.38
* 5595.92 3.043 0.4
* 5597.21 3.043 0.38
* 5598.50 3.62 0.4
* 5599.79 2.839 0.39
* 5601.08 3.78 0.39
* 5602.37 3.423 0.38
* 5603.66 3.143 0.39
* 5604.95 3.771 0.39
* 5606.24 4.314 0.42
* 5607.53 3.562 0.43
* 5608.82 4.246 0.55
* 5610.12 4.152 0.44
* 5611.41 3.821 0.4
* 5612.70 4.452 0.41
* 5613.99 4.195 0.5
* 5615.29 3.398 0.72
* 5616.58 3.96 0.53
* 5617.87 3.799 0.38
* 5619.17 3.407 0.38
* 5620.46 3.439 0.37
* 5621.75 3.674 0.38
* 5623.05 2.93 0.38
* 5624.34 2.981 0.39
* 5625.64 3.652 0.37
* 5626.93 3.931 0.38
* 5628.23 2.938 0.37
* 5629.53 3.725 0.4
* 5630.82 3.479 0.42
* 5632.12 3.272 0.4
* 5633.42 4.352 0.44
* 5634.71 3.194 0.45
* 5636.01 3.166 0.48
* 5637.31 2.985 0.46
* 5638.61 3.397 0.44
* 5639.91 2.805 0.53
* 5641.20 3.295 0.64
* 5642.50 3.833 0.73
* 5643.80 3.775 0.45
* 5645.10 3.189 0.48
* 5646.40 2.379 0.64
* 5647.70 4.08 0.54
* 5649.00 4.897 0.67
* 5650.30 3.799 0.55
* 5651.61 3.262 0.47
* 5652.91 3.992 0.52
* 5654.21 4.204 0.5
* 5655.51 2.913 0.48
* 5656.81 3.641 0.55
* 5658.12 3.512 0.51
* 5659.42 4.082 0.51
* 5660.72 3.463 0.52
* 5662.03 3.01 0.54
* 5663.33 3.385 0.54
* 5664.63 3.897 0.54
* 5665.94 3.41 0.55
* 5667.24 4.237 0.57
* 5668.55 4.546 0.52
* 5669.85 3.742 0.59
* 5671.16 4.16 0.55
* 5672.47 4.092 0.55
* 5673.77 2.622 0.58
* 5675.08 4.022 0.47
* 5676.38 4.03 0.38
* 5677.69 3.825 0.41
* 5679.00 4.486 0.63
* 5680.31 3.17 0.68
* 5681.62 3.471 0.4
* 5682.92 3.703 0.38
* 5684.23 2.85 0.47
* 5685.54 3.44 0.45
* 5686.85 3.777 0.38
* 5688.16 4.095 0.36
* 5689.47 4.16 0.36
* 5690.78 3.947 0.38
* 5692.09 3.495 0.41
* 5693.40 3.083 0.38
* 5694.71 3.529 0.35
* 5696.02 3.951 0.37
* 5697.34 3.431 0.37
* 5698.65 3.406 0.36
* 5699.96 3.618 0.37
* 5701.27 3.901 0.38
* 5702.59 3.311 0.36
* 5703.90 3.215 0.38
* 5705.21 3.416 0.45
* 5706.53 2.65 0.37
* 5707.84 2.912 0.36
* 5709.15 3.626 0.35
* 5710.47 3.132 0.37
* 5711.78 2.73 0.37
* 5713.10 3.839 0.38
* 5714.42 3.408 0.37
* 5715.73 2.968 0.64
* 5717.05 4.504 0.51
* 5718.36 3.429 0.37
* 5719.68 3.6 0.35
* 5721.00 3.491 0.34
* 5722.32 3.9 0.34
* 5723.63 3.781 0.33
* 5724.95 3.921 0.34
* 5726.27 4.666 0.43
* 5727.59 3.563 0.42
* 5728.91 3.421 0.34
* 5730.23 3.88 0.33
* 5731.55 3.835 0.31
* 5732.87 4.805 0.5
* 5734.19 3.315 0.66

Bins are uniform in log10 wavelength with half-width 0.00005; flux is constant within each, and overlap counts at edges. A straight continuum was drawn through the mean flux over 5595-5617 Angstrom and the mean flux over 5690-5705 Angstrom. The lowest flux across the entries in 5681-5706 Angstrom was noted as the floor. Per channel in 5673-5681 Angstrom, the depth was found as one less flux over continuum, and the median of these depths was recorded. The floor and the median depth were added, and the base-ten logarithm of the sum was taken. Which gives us 0.440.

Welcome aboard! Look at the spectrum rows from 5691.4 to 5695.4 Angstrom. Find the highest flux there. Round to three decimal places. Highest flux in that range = 3.529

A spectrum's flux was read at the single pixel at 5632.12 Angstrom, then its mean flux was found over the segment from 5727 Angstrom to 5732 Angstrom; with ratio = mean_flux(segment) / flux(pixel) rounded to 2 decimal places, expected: 1.12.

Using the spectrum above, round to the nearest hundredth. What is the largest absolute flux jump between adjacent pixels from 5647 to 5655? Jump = 1.10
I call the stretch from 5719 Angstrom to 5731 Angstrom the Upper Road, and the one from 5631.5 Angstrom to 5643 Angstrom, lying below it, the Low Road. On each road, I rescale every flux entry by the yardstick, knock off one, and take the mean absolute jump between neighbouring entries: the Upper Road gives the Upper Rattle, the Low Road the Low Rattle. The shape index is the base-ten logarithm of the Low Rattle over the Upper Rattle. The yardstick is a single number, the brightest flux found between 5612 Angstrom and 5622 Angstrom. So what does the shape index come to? 0.14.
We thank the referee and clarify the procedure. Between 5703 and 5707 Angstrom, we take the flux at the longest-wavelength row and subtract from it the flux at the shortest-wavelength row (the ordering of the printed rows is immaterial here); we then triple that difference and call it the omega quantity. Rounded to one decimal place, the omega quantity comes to -1.7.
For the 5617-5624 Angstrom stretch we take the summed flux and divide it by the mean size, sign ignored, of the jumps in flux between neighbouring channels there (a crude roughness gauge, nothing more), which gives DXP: 49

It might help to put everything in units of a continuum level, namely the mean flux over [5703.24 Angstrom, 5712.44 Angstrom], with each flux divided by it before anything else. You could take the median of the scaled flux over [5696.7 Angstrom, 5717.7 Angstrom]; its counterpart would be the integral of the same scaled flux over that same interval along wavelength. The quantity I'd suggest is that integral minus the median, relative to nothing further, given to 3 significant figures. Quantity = 21.8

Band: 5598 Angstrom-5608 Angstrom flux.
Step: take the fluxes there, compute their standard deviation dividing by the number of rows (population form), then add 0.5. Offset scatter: 0.91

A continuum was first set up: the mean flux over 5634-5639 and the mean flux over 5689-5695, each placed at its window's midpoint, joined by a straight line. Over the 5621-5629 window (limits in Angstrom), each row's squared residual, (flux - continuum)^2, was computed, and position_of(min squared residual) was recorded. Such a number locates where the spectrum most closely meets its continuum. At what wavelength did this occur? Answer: 5624.34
